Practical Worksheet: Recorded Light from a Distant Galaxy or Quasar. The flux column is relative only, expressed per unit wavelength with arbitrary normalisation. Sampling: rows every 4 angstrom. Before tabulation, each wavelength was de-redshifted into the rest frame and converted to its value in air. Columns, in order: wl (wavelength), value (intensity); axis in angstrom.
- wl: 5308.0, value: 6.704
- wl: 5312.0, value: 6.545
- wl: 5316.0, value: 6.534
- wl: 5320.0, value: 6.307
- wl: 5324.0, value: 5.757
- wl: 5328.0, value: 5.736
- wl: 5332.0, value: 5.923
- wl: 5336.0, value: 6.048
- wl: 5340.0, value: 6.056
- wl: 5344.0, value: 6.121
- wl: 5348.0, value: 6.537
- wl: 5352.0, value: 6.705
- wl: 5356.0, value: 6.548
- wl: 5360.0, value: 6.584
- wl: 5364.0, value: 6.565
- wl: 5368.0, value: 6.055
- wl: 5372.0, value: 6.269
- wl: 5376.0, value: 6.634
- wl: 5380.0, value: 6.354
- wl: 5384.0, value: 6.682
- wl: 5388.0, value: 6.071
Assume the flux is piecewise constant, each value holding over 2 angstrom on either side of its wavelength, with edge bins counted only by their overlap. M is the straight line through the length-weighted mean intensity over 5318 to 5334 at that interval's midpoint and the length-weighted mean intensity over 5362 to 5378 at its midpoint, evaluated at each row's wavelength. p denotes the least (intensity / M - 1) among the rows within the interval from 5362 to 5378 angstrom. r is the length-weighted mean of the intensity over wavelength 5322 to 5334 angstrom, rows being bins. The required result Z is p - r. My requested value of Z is -5.85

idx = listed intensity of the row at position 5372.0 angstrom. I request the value 6.269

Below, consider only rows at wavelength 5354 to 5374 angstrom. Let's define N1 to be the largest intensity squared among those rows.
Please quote 43.3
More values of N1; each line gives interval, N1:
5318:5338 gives 39.8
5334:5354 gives 45.0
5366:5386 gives 44.6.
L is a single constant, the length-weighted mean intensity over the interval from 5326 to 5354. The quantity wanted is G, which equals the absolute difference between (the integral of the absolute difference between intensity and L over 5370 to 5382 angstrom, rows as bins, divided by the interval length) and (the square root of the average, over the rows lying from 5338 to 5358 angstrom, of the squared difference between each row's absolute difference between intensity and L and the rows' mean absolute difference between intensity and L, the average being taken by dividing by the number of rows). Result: 0.07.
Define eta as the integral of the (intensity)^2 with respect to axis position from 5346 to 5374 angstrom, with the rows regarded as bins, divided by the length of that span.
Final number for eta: 42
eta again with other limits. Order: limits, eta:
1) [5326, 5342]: 35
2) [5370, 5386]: 42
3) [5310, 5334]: 38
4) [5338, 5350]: 39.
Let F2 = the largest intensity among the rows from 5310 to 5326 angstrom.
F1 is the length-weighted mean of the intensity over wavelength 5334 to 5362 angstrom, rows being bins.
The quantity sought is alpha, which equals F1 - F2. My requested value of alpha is -0.2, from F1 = 6.4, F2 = 6.545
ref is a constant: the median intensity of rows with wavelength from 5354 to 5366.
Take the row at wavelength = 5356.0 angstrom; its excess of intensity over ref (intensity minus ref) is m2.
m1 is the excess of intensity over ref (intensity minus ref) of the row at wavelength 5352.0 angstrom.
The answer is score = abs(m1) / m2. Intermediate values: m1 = 0.14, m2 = -0.02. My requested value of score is -8.2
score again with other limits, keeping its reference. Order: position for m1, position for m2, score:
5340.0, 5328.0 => -0.6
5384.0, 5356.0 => -6.9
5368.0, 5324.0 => -0.6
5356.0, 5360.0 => 0.9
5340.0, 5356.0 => -29.9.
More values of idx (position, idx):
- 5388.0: 6.071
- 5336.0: 6.048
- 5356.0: 6.548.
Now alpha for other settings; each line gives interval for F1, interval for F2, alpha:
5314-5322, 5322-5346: 0.3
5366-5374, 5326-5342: 0.1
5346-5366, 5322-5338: 0.5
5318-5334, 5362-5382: -0.7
